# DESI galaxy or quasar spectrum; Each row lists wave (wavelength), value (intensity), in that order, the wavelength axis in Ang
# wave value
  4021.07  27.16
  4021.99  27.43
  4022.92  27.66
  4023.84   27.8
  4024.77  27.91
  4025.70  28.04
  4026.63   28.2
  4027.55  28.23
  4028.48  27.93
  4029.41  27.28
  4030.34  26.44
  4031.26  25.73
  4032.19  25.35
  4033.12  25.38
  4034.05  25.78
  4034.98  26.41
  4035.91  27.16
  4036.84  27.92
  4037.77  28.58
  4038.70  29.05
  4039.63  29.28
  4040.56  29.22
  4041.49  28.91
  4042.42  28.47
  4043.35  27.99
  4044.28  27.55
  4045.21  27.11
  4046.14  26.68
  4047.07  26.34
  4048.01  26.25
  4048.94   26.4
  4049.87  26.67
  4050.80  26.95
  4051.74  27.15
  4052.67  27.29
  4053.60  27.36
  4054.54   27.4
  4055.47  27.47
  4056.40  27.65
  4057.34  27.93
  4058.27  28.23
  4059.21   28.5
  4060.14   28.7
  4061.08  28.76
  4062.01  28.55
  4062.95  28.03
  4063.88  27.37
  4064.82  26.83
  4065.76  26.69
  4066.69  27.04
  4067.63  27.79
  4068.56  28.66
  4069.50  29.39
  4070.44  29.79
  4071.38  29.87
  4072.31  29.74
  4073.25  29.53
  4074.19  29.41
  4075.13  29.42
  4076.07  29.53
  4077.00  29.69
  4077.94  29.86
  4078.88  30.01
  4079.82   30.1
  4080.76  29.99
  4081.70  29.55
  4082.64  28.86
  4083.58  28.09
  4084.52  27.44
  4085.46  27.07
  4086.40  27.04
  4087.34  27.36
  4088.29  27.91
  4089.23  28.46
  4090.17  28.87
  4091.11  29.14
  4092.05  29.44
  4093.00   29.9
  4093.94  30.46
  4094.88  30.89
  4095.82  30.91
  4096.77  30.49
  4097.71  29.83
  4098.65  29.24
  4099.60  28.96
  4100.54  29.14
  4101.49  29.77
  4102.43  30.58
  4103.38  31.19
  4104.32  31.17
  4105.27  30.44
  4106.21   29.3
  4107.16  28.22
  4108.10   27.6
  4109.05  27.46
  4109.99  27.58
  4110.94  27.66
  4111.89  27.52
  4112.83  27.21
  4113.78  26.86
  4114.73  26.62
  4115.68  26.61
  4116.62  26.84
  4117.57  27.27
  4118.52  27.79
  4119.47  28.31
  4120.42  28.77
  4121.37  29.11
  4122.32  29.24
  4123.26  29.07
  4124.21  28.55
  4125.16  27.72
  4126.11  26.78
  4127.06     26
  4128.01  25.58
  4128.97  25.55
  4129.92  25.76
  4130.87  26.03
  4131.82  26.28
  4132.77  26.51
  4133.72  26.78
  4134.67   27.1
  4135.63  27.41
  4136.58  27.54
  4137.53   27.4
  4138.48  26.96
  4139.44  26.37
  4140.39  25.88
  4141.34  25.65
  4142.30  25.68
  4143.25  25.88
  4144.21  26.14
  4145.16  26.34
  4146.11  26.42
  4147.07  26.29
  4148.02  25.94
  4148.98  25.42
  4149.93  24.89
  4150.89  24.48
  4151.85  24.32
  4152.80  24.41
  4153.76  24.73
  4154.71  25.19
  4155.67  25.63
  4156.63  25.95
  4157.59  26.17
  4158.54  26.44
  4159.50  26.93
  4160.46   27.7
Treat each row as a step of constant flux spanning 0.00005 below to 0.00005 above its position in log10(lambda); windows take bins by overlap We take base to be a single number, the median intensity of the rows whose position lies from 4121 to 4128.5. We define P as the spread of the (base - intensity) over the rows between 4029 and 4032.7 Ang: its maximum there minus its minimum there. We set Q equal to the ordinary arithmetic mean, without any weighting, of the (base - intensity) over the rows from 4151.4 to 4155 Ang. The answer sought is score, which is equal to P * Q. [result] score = 6.7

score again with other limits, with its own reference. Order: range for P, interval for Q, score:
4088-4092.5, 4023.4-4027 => 0.2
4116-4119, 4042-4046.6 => 0.5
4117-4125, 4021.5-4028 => 0.5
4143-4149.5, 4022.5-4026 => 0.3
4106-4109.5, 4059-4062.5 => -0.9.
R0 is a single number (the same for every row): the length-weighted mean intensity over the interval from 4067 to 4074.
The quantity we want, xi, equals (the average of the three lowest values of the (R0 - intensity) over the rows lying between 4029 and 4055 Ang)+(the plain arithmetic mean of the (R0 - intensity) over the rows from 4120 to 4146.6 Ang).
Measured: 2.34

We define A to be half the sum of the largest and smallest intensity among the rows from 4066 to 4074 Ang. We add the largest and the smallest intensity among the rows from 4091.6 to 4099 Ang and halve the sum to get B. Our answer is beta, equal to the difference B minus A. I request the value 1.6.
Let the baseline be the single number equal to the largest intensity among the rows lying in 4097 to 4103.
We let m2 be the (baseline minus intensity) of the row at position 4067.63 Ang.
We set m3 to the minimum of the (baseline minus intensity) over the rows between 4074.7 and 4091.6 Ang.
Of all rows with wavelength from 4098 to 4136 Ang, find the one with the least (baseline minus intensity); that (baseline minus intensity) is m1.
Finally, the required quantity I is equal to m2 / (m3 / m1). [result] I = -3.5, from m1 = -0.6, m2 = 2.8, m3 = 0.5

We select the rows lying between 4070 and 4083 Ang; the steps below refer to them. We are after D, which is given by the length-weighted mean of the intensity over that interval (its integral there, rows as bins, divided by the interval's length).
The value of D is 29.7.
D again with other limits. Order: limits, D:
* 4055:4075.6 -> 28.4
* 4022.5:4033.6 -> 27.2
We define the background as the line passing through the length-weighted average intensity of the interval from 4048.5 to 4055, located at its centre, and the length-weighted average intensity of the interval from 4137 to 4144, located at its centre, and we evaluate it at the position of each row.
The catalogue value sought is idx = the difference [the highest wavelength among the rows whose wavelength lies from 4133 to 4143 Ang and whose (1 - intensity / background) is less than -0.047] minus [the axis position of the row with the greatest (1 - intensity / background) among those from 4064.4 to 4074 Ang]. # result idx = 70.8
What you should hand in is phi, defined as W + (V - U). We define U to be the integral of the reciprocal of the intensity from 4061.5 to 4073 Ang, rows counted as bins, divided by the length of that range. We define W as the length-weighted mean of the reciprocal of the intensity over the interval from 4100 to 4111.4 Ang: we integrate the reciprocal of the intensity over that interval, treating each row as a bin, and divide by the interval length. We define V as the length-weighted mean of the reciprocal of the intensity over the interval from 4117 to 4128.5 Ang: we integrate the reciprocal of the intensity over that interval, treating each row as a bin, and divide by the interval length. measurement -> 0.035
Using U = 0.0354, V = 0.0360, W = 0.0344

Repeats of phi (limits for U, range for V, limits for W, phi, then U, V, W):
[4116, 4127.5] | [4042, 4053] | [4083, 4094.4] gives 0.036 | 0.0359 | 0.0370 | 0.0352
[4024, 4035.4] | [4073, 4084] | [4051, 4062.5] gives 0.033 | 0.0372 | 0.0339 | 0.0358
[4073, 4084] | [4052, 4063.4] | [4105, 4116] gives 0.038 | 0.0339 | 0.0358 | 0.0361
